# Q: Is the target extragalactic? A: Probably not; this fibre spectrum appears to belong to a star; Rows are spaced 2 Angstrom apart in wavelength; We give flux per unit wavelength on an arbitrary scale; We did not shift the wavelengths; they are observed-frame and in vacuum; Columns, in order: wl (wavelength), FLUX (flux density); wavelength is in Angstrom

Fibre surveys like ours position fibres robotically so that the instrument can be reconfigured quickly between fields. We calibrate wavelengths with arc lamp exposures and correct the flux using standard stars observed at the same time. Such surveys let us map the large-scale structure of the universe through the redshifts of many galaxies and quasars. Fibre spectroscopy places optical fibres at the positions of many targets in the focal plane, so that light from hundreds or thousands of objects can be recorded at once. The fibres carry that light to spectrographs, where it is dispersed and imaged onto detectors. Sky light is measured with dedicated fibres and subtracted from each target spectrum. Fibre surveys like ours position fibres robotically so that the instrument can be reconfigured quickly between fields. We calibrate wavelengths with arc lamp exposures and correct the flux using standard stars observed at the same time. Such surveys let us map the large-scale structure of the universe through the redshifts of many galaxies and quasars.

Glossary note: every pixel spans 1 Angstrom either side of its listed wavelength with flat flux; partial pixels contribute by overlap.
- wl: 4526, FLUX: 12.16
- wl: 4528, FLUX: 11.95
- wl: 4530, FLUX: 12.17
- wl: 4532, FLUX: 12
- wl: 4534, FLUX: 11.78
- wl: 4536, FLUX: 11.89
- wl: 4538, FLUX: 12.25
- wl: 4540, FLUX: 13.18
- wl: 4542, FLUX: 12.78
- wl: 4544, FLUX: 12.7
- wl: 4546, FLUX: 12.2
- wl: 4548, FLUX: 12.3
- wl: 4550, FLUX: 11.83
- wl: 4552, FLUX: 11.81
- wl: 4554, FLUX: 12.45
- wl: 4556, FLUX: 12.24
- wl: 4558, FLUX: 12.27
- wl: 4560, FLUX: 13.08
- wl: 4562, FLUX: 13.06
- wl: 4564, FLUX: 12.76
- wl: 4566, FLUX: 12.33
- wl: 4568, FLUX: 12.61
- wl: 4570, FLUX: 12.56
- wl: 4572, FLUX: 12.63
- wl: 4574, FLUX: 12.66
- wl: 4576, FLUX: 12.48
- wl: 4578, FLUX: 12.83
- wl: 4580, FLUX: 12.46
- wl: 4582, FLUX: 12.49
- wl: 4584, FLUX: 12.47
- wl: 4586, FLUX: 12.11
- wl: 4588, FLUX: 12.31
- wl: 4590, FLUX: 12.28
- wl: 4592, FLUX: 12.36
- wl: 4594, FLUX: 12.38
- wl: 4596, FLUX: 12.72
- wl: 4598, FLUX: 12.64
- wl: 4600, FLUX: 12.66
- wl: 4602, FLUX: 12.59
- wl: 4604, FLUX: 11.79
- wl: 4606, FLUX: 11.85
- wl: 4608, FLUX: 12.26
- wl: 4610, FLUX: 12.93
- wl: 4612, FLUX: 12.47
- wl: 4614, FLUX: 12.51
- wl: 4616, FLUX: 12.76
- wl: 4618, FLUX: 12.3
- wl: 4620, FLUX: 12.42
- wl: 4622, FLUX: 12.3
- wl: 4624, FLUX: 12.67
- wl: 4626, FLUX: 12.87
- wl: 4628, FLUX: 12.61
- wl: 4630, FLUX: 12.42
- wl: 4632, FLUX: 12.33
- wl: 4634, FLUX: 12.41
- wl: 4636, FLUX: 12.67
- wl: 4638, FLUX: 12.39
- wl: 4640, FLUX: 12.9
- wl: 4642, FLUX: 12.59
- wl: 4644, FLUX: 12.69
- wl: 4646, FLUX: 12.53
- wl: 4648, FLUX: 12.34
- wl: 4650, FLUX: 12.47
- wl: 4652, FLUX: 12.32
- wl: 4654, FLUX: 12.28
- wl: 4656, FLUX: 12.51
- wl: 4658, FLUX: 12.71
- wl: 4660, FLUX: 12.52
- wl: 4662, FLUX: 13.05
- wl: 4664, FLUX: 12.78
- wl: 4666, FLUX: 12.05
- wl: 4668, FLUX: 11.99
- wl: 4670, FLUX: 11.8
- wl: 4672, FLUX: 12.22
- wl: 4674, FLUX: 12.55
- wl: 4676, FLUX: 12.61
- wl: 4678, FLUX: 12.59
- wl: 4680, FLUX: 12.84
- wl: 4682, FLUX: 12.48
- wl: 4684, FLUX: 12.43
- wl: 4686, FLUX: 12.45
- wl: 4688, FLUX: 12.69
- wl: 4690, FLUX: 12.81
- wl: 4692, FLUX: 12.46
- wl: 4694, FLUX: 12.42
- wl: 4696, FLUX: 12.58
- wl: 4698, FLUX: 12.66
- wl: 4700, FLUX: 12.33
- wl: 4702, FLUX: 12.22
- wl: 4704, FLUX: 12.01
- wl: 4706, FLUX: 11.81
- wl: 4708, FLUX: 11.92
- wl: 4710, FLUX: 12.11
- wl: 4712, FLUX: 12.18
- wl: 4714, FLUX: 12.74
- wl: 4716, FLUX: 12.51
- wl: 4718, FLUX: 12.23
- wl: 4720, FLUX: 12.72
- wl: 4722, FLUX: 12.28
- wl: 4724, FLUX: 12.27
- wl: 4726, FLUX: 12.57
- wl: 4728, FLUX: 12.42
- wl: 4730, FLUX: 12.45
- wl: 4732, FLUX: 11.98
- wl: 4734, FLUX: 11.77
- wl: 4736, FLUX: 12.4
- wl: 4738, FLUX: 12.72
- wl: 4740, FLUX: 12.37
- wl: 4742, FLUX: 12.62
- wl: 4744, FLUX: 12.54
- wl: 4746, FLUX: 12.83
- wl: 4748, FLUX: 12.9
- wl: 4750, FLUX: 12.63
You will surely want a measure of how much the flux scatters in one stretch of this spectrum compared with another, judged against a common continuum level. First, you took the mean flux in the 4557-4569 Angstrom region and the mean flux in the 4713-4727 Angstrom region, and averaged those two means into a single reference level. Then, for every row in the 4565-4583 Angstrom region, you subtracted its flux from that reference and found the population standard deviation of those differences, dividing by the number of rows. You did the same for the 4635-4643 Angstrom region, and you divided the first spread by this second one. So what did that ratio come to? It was 0.74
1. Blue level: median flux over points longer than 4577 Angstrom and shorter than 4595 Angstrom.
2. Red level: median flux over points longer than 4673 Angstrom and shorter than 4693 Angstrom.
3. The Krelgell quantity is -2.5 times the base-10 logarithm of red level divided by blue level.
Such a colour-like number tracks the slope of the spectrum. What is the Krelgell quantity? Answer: -0.017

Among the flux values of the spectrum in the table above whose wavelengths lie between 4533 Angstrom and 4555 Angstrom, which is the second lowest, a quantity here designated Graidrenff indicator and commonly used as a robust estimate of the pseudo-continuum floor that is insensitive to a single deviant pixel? 11.81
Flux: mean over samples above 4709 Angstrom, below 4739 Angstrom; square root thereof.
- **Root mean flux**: 3.52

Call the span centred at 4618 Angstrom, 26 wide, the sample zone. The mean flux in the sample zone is 12.5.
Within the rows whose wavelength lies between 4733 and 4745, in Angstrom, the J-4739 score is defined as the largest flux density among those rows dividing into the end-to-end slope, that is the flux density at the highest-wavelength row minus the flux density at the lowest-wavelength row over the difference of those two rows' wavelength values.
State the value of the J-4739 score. 0.0061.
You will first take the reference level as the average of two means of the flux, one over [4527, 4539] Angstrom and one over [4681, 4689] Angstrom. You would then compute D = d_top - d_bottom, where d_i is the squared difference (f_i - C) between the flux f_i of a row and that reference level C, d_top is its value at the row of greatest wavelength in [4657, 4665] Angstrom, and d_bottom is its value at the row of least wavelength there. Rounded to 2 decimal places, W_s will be 0.07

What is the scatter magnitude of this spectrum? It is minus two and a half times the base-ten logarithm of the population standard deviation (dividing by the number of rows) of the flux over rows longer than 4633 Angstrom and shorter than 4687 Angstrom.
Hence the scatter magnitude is 1.42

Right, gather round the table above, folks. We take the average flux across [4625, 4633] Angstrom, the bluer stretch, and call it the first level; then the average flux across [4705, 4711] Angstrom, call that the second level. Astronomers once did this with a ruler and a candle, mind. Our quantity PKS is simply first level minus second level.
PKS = 0.61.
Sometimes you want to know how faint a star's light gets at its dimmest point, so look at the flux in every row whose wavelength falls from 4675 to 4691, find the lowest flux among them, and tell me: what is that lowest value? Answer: 12.43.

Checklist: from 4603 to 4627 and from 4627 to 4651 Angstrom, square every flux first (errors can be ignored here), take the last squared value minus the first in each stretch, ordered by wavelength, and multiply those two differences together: -94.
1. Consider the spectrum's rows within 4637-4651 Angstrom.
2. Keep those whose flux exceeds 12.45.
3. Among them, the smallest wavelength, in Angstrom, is 4640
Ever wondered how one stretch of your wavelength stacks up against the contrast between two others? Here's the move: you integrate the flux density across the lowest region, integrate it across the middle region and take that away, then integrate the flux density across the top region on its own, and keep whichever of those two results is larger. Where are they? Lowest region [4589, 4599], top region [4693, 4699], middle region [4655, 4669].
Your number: 75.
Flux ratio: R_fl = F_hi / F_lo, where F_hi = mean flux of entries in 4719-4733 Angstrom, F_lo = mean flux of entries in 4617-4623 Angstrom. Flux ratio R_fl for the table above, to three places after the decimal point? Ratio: 1.004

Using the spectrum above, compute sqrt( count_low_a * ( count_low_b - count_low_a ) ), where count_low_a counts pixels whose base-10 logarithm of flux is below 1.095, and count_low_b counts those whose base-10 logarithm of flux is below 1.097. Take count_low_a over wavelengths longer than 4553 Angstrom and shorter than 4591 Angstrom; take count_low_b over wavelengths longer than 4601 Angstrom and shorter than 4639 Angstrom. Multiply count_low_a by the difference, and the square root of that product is 5.5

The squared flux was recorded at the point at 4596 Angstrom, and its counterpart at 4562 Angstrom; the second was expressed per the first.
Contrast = 1.05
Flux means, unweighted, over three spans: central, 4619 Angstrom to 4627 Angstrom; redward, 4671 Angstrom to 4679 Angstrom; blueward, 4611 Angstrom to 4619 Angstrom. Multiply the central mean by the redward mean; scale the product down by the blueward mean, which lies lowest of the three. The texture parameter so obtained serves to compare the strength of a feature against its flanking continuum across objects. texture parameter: 12.55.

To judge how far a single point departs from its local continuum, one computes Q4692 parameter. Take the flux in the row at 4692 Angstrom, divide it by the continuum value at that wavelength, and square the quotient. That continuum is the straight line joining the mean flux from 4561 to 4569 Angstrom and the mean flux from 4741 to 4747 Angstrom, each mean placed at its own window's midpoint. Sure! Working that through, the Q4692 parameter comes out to 0.97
